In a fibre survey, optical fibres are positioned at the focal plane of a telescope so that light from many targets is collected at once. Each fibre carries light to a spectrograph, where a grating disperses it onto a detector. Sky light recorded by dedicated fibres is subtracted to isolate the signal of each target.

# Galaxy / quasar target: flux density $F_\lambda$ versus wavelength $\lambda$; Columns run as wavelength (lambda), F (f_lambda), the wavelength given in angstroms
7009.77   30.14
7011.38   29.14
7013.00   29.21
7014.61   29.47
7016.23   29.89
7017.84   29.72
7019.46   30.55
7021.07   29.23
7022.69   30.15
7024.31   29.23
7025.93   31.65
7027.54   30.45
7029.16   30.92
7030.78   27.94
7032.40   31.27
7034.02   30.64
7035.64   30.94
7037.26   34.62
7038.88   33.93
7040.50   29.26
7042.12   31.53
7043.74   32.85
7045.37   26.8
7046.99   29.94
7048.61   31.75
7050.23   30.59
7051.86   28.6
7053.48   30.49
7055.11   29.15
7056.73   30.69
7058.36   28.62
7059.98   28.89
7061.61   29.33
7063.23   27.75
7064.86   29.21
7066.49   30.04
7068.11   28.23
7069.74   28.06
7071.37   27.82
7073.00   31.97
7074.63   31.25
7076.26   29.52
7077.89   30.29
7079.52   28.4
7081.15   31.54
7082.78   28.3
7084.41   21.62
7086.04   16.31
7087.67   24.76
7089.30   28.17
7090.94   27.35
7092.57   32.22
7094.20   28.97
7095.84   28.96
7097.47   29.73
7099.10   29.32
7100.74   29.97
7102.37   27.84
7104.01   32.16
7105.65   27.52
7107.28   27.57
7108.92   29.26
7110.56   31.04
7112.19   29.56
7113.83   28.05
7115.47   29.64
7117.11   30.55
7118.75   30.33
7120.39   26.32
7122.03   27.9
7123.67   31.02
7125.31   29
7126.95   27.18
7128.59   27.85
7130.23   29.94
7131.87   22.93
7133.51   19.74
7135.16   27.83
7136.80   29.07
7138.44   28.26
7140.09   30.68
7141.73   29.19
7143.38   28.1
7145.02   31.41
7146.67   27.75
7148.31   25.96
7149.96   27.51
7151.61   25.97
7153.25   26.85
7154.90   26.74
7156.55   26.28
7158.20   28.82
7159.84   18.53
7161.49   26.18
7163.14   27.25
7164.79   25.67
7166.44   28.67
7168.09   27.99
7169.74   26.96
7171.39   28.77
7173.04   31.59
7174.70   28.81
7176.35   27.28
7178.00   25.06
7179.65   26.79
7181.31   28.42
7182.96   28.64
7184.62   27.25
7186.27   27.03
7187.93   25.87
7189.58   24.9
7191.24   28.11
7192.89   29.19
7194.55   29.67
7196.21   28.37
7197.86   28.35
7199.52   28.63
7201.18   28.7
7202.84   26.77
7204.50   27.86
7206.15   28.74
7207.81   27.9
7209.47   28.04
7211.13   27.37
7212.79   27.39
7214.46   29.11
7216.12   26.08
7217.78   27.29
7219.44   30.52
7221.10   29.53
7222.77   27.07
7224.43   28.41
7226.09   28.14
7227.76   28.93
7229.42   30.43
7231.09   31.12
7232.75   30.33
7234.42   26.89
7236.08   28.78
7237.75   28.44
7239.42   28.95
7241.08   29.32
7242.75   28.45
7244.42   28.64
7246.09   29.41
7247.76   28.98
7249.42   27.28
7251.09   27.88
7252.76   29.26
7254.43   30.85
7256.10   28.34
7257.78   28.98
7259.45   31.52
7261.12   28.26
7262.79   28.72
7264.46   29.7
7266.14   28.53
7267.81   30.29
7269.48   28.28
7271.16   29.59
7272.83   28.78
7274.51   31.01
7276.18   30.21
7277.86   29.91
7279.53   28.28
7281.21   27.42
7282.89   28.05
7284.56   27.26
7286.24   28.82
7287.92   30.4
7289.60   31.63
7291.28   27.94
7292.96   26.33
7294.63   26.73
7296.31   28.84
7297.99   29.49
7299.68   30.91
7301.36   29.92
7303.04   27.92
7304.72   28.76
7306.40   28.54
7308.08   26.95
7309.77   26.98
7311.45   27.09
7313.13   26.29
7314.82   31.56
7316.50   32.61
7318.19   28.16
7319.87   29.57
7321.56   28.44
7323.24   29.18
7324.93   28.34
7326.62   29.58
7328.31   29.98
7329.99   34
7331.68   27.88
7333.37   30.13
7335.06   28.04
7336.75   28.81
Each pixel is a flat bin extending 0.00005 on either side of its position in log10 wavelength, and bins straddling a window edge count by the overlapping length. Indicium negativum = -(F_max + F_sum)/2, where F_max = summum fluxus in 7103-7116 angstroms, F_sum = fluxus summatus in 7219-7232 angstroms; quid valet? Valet -133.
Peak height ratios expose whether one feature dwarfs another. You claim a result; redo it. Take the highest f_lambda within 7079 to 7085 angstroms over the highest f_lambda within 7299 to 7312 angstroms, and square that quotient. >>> 1.04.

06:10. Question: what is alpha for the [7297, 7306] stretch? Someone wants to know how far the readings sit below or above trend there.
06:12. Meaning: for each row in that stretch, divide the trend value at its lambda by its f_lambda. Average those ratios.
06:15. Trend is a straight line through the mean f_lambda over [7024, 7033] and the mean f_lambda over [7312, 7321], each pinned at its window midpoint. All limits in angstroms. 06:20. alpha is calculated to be 1.01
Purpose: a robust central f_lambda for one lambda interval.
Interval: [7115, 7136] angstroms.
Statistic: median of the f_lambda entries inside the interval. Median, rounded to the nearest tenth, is 27.9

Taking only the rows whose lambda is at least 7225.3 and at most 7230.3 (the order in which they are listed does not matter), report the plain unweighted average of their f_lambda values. 29.2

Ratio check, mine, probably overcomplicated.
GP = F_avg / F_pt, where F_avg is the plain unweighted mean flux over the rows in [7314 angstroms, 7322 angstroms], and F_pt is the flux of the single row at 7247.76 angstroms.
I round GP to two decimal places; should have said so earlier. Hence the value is 1.04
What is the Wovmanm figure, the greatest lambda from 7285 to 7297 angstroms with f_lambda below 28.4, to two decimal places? 7294.63 angstroms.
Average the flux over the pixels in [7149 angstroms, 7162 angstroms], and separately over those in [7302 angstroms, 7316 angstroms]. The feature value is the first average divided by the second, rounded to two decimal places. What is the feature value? 0.92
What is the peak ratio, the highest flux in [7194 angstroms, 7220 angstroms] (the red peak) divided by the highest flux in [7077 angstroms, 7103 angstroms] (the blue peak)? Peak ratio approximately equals 0.95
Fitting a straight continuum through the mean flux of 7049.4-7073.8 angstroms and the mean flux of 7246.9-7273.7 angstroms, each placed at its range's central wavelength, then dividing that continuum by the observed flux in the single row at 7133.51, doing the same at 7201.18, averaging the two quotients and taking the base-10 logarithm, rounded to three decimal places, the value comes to 0.096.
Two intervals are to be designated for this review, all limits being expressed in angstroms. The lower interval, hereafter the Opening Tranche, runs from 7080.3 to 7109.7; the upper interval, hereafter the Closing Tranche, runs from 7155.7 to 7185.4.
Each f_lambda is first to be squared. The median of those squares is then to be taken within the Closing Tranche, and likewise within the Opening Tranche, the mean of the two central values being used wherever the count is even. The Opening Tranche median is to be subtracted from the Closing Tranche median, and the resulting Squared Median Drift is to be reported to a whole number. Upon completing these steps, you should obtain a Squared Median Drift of -76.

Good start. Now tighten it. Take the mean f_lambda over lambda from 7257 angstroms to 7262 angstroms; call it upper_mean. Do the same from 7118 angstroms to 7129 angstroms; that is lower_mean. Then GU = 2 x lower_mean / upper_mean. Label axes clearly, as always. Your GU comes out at 1.93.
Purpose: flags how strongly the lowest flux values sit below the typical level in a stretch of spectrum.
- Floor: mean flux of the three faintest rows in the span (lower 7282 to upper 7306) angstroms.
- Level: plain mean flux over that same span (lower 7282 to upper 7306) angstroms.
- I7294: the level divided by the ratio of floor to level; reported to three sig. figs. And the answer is 30.9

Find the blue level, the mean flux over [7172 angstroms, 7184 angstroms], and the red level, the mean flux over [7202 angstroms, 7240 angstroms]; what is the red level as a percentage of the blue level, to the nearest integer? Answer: 101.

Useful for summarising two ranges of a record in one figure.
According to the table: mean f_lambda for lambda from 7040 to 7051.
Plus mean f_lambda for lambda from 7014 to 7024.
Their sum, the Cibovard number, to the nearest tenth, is 60.2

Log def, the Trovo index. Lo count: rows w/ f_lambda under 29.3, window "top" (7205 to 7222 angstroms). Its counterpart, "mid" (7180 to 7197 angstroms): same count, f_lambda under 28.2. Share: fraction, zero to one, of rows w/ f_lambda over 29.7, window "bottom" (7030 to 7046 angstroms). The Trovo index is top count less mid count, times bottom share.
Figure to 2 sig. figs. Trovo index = 2.1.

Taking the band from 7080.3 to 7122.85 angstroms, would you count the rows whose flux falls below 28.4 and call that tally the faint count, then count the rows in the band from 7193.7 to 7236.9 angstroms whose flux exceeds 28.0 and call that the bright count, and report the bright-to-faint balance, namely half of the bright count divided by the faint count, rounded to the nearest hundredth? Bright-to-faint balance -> 0.71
